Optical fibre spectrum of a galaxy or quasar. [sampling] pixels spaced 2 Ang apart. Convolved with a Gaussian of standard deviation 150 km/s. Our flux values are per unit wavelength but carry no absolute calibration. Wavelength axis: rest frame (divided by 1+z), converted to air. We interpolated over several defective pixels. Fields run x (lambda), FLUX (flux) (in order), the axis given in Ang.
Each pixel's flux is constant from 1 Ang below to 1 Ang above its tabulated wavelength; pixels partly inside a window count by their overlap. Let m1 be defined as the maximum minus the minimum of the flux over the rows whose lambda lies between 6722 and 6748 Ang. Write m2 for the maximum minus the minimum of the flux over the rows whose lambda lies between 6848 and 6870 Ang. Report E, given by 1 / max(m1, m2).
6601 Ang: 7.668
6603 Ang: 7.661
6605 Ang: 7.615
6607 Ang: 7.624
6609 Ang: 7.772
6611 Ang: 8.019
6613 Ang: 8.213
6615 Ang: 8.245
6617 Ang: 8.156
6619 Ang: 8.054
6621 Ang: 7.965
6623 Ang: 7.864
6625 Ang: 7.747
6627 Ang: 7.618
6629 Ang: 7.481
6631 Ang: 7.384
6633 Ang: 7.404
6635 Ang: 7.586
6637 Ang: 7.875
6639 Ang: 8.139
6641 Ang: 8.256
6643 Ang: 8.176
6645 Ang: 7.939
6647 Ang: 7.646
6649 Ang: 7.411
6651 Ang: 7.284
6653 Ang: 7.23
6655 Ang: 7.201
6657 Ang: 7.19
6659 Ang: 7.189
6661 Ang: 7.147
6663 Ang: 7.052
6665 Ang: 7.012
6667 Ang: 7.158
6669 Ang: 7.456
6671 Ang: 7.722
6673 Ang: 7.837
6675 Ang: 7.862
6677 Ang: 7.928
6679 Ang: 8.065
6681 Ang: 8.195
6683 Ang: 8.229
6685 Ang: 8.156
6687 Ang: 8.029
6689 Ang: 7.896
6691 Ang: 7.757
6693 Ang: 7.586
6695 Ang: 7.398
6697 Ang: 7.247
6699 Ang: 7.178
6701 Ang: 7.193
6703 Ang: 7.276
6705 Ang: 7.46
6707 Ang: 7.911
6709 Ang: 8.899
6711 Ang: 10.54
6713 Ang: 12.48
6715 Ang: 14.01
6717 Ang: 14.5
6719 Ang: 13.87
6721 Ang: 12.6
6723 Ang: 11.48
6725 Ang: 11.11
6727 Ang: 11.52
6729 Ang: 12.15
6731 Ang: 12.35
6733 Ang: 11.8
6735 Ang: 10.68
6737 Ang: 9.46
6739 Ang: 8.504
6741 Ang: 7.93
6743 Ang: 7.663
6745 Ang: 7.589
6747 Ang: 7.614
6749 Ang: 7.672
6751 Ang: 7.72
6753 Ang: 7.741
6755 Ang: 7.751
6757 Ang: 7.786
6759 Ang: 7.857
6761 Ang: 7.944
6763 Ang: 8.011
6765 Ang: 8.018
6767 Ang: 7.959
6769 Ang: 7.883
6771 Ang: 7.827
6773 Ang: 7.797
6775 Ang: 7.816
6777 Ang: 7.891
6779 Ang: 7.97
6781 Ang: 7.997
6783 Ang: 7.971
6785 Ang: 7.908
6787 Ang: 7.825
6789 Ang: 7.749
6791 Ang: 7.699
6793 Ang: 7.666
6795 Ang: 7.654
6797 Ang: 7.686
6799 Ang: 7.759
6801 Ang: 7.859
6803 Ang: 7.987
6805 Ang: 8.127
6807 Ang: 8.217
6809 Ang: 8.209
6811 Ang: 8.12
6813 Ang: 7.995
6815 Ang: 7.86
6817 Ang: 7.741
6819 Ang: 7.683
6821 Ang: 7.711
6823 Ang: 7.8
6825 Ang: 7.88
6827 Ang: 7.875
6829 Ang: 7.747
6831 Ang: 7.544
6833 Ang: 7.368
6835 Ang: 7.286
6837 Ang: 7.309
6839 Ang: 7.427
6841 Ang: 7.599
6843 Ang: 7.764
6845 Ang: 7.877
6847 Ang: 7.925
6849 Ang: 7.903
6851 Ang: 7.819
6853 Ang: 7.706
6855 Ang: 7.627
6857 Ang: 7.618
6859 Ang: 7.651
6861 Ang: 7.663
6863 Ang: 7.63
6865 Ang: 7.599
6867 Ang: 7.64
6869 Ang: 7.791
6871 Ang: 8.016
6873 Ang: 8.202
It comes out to 0.21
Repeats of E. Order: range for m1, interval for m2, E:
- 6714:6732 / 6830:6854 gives 0.29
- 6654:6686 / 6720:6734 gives 0.67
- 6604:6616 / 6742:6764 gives 1.59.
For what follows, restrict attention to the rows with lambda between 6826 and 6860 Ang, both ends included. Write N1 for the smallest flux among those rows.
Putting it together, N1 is 7.286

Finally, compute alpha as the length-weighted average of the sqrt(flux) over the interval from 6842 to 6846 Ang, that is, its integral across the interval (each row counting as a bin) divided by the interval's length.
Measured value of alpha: 2.80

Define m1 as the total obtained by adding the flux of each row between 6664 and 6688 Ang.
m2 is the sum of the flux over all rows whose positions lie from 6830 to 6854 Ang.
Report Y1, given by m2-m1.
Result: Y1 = -2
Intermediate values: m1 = 94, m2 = 92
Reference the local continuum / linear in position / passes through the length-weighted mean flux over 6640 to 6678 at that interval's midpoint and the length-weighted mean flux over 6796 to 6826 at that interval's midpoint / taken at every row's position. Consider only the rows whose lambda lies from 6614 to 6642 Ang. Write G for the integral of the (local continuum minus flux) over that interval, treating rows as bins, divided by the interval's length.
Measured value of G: -0.41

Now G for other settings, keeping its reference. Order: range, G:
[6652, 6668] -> 0.37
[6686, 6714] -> -0.59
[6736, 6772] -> -0.18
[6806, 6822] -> -0.03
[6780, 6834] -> 0.06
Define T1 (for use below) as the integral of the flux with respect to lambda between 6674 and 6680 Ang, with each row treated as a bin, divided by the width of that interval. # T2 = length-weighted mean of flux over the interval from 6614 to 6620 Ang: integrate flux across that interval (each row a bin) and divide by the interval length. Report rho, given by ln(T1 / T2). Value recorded -0.02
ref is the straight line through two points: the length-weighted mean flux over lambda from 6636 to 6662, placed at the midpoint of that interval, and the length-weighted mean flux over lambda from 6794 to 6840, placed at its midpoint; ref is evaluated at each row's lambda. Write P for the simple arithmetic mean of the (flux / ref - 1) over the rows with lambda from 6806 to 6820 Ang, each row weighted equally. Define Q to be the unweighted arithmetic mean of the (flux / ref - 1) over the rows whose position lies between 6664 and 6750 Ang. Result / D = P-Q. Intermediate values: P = 0.03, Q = 0.19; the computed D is -0.17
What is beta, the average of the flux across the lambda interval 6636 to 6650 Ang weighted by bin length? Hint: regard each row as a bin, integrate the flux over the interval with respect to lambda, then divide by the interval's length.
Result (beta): 7.92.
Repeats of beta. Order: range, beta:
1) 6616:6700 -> 7.66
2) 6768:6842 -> 7.80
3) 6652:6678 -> 7.38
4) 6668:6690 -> 7.94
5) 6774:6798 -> 7.82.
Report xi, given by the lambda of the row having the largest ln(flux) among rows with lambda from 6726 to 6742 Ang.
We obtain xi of 6731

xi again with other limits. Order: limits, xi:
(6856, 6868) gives 6861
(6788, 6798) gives 6789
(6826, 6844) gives 6827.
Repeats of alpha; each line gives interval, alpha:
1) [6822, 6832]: 2.79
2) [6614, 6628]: 2.82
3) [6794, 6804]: 2.79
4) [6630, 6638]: 2.75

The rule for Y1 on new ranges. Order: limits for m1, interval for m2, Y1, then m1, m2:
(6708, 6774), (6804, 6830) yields -216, 319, 103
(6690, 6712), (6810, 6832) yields 0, 86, 86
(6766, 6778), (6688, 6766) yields 315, 47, 362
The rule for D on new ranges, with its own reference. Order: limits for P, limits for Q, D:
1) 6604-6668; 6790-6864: 0.01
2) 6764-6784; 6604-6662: 0.01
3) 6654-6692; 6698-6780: -0.20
